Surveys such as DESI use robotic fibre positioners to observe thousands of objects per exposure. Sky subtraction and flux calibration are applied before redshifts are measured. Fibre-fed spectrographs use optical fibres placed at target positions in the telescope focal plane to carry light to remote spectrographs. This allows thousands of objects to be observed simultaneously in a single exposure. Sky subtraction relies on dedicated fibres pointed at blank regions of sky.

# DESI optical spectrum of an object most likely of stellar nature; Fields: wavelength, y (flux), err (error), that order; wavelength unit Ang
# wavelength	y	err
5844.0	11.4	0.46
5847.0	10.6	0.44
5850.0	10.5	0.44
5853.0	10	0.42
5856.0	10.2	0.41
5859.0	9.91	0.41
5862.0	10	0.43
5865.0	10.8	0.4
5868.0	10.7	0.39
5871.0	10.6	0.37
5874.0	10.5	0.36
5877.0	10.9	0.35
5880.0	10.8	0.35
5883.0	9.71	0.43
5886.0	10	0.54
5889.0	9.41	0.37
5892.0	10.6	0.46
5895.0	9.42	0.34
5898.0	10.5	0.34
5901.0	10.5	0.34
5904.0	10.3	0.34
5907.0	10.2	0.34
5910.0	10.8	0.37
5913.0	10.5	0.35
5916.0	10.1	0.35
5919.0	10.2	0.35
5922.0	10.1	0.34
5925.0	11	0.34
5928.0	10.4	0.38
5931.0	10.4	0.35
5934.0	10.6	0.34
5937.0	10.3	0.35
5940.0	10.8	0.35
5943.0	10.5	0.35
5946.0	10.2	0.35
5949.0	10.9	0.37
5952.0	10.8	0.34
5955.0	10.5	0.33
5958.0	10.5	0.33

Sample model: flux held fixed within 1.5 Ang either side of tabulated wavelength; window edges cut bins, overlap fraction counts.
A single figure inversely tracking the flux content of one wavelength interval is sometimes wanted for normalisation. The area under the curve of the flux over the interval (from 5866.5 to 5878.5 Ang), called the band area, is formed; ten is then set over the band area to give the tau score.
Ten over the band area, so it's 0.078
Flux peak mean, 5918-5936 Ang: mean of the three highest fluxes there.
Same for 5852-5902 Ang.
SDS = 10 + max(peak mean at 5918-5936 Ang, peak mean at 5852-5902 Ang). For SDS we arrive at 20.8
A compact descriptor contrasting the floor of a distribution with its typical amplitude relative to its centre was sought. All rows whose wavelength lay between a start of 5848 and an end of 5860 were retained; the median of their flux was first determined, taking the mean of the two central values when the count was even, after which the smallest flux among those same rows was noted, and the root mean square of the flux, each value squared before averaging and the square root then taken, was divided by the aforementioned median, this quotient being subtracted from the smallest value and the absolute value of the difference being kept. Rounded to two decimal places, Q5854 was 8.90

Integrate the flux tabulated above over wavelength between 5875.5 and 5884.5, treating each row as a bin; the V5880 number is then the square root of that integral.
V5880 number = 9.7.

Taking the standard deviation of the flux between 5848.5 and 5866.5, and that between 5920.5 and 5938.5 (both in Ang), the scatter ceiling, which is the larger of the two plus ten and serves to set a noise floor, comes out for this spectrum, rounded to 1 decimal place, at 10.3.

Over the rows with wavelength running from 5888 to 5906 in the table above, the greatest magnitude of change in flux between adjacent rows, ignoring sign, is 1.2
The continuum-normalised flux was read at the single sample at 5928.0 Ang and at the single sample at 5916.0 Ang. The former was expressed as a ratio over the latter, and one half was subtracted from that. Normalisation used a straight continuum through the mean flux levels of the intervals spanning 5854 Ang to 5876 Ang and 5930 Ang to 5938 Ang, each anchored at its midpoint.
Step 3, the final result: 0.53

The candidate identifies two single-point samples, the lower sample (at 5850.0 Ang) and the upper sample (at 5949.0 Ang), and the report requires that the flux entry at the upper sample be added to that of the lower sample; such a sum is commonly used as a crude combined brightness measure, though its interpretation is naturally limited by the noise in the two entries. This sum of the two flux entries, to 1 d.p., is 21.4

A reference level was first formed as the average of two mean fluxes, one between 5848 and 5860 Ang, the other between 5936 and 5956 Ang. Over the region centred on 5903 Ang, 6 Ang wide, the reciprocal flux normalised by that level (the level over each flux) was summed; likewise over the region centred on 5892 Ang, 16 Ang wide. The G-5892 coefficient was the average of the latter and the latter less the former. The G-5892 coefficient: 4.2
